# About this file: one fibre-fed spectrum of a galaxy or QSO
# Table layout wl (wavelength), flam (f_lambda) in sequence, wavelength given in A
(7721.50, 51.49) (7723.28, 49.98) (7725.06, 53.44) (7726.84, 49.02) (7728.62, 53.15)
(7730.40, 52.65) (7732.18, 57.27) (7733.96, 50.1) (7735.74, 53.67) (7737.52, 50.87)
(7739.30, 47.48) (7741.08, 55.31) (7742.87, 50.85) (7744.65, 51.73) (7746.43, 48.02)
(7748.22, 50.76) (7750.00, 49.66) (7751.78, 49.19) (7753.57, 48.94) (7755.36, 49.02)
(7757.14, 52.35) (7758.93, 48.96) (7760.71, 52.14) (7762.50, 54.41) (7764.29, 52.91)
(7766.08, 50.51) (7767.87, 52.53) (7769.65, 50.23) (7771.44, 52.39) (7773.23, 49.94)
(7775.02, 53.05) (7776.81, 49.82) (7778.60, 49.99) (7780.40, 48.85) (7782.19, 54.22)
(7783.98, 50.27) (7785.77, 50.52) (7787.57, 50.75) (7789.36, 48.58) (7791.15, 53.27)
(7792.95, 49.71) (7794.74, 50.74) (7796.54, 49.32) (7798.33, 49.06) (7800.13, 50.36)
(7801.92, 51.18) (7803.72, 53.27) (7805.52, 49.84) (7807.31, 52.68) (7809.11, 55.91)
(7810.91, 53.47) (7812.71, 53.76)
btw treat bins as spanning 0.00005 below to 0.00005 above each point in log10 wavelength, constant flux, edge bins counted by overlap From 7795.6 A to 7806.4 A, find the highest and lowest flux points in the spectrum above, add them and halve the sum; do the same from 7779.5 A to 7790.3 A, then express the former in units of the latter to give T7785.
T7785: 0.995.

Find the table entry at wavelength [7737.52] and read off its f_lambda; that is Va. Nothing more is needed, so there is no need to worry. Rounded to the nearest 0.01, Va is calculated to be 50.87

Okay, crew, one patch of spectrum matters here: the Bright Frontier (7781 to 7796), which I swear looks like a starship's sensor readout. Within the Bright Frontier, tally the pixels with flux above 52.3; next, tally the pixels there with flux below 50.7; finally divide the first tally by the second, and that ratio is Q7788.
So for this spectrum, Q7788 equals 0.5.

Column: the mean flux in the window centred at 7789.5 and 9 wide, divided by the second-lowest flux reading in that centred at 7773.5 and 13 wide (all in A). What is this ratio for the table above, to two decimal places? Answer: 1.01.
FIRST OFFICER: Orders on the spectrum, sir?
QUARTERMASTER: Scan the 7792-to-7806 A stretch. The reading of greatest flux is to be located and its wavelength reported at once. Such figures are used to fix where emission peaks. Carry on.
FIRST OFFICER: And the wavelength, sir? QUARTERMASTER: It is 7803.72 A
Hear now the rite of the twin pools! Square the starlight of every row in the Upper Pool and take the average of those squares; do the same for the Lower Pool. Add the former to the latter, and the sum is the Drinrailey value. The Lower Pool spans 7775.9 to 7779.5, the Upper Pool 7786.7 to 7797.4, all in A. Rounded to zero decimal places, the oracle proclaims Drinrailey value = 5032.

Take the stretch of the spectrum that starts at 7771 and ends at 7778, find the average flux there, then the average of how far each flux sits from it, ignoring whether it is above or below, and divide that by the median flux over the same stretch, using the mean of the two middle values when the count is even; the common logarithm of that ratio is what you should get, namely -1.56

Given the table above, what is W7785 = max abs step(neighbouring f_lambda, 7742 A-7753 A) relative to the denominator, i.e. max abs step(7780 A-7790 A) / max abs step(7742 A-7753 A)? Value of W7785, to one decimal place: 1.4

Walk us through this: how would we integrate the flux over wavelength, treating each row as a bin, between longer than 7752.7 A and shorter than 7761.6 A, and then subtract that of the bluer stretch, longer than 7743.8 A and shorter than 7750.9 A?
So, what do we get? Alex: 92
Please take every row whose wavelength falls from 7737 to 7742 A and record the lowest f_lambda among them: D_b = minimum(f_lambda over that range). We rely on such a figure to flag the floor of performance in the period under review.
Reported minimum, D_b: 47.48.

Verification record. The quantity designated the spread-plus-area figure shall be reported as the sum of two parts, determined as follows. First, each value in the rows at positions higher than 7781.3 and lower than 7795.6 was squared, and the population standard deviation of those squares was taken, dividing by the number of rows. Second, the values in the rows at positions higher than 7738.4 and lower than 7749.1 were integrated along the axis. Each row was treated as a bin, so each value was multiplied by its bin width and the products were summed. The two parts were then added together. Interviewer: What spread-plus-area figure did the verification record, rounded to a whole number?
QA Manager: 721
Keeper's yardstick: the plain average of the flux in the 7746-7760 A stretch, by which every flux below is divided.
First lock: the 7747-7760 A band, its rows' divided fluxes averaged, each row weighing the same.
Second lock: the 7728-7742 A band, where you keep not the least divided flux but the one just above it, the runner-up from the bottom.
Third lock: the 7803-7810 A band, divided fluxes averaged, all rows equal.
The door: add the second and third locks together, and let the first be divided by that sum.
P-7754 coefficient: 0.484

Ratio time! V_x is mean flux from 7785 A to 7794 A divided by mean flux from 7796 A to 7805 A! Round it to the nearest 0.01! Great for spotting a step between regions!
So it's 1.00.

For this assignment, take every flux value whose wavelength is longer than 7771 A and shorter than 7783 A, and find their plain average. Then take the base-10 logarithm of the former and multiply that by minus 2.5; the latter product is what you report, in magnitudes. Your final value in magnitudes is -4.27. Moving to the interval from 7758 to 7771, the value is -4.28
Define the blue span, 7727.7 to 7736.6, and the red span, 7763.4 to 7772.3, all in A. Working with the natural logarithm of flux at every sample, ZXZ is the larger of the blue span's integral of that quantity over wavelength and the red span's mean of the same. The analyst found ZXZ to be 35.4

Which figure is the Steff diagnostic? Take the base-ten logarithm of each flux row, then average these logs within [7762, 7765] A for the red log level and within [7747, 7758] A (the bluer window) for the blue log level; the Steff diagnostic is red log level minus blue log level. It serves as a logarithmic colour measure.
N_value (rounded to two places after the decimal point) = 0.03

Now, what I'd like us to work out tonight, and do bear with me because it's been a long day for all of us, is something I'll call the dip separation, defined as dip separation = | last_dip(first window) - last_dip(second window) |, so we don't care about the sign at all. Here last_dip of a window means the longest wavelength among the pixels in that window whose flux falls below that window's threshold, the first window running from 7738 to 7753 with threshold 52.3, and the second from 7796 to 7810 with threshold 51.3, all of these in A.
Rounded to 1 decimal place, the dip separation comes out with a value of 53.7 A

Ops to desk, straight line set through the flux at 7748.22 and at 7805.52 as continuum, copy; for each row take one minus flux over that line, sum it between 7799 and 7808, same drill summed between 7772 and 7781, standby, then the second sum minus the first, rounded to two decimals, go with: 0.16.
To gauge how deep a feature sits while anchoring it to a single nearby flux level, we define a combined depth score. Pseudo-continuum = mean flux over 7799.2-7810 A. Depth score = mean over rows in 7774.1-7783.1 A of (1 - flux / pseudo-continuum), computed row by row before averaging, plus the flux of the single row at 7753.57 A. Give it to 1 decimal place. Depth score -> 49.0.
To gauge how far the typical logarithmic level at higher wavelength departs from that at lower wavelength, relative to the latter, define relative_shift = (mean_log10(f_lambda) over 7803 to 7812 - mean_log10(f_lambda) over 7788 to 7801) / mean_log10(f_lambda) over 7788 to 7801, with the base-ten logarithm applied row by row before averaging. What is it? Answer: 0.014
